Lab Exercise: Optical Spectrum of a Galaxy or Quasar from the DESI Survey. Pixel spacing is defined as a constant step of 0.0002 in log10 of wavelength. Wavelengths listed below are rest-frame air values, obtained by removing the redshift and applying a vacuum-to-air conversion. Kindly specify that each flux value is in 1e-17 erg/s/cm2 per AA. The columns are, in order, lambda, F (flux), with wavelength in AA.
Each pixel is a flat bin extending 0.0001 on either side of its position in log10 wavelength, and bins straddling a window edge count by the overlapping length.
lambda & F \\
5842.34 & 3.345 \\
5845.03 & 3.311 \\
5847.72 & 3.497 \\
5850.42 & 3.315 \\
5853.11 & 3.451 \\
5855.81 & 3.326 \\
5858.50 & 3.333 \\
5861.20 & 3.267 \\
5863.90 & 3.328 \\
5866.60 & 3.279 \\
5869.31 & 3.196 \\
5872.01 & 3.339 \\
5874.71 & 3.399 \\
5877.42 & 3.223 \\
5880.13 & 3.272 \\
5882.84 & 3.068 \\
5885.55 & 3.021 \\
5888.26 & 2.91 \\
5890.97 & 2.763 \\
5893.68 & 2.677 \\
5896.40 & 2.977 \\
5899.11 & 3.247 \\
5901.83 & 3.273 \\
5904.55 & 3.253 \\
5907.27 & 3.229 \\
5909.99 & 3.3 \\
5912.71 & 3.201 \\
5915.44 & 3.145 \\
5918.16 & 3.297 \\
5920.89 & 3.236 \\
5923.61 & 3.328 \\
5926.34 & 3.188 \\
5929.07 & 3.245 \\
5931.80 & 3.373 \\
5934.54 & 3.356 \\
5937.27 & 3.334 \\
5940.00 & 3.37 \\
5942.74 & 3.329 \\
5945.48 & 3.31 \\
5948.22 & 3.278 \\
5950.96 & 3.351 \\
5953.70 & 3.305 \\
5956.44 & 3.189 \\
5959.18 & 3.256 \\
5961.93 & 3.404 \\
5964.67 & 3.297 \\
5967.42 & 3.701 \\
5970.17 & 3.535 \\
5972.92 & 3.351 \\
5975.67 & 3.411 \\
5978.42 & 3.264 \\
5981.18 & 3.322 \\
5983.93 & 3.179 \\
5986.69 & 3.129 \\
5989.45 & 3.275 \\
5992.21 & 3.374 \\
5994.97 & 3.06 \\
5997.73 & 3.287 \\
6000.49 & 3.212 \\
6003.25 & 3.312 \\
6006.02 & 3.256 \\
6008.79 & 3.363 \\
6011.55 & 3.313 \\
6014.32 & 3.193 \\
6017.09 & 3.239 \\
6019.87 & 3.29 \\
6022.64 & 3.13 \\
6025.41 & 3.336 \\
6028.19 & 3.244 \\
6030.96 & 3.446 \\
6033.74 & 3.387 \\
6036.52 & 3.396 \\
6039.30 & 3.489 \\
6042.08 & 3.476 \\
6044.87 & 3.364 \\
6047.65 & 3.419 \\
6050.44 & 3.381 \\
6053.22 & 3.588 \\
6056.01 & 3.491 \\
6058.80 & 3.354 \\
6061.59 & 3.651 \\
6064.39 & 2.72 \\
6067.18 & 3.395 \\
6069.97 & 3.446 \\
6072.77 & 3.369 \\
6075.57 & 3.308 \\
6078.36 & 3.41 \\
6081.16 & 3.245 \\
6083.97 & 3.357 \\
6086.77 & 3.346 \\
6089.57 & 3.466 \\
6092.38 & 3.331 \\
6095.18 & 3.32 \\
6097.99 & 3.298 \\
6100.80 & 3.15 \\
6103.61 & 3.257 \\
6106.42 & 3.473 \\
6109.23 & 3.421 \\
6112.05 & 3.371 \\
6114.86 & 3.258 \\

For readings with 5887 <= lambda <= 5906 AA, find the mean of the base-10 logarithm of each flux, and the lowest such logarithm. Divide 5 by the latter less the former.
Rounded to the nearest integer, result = -99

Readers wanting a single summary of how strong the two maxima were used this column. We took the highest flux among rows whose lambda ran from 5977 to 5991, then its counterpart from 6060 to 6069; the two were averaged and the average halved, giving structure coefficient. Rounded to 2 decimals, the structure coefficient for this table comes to 1.74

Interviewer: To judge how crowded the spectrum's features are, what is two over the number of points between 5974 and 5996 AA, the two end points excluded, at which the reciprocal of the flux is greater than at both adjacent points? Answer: 1.00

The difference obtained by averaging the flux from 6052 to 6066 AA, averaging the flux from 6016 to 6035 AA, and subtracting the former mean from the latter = -0.06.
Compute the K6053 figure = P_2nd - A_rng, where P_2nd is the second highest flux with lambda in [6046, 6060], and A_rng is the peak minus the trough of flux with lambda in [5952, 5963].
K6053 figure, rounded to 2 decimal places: 3.28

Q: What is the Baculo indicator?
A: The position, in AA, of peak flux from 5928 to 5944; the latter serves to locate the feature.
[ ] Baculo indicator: 5931.80 AA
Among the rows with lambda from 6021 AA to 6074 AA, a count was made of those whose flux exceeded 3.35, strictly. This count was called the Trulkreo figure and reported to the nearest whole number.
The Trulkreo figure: 15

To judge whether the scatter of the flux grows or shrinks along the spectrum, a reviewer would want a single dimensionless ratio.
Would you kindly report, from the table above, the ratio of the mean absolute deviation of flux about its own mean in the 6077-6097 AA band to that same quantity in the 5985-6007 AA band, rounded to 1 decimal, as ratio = 0.6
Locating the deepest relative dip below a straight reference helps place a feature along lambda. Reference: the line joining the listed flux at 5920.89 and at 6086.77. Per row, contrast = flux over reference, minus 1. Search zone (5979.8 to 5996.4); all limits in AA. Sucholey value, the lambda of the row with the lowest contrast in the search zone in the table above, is 5994.97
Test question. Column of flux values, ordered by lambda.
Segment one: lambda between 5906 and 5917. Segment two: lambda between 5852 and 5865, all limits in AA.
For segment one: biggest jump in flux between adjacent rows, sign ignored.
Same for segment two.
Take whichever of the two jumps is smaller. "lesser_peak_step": 0.10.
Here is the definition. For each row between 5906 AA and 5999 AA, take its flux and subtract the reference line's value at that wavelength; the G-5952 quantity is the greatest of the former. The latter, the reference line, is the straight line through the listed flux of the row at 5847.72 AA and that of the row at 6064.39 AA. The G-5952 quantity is 0.6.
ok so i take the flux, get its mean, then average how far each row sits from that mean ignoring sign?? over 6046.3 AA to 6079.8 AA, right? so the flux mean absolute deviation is 0.127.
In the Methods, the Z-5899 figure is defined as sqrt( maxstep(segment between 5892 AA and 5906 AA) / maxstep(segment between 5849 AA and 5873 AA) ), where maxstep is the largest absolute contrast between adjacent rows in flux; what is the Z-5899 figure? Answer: 1.45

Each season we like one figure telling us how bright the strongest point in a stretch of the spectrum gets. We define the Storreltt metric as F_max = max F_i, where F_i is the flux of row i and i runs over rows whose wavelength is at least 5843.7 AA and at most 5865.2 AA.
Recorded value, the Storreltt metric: 3.497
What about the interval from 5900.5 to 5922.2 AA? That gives 3.3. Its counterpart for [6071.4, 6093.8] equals 3.466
